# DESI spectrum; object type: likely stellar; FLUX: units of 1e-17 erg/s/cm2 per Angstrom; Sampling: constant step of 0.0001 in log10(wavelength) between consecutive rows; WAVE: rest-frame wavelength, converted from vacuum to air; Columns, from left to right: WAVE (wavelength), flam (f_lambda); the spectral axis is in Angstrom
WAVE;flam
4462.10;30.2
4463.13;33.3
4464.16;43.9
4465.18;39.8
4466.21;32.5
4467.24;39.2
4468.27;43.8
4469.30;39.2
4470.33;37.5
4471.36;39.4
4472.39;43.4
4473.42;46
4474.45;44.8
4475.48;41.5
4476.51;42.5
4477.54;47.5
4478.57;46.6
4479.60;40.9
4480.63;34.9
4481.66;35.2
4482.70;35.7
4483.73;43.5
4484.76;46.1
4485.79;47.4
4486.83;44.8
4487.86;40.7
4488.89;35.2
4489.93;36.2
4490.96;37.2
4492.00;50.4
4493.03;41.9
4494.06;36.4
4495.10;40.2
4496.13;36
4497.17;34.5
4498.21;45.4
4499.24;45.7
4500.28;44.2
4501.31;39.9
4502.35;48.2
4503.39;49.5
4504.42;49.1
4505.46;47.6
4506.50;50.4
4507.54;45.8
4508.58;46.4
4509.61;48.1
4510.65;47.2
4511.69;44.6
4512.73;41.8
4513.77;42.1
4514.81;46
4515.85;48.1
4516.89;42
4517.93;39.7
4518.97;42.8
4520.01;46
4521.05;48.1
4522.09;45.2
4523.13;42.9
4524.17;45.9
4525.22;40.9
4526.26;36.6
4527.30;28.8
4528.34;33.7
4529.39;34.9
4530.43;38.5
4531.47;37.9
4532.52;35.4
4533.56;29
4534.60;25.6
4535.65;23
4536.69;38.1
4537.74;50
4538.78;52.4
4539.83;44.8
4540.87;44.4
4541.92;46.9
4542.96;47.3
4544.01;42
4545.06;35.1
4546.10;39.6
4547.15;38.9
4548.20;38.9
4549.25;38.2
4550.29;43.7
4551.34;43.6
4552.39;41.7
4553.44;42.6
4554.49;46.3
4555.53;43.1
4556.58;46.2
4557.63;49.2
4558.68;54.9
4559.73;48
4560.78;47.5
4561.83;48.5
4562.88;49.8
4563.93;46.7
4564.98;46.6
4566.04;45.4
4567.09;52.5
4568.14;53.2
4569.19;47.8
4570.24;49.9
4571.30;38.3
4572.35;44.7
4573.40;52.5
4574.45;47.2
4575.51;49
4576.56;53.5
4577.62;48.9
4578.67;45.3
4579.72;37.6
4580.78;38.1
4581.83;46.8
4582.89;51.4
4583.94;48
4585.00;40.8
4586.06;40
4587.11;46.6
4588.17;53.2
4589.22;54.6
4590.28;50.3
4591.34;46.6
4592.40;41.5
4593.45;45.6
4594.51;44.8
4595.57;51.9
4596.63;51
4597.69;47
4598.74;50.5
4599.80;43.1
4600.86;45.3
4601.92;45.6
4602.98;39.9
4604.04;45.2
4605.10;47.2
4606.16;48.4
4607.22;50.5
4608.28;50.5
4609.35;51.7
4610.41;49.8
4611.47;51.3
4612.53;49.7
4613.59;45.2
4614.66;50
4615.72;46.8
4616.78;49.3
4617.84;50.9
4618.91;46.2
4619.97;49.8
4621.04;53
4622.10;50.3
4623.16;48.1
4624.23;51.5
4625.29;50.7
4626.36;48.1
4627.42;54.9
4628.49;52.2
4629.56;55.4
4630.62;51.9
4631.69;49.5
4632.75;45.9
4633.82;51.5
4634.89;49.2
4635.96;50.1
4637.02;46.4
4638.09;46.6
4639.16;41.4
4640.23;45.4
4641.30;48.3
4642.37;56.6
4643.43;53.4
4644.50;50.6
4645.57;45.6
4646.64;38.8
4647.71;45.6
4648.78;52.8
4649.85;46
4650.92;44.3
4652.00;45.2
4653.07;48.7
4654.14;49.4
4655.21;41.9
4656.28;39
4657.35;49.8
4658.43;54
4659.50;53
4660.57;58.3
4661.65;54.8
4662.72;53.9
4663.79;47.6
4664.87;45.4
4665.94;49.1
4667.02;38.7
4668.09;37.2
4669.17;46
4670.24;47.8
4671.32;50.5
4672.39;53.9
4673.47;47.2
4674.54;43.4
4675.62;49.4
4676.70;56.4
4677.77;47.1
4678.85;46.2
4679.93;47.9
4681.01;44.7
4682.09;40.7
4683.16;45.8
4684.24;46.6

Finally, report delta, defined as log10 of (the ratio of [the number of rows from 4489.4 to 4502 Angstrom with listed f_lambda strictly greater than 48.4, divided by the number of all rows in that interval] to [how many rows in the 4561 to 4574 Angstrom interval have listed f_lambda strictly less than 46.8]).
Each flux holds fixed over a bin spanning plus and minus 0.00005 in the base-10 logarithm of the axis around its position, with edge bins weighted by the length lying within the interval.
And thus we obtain -1.78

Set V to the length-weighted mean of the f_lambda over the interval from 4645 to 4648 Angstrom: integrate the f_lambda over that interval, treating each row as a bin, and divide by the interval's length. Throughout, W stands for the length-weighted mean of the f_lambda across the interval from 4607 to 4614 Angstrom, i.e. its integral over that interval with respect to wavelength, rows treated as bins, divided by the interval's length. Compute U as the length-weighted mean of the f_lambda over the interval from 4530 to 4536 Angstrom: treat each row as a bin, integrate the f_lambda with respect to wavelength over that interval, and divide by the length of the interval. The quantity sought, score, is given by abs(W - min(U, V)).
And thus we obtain 18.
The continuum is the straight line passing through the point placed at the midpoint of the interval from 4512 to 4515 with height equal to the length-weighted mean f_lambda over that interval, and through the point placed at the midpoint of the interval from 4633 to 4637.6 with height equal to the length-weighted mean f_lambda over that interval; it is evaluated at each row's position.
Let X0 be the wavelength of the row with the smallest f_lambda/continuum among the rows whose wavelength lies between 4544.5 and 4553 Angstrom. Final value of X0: 4545.06 Angstrom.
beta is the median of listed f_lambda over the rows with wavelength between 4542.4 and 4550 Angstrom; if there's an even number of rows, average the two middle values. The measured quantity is 38.9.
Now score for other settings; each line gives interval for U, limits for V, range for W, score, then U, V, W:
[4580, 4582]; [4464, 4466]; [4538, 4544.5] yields 6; 41.1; 40.2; 46.5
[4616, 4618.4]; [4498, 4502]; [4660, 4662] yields 13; 49.7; 43.9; 56.5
